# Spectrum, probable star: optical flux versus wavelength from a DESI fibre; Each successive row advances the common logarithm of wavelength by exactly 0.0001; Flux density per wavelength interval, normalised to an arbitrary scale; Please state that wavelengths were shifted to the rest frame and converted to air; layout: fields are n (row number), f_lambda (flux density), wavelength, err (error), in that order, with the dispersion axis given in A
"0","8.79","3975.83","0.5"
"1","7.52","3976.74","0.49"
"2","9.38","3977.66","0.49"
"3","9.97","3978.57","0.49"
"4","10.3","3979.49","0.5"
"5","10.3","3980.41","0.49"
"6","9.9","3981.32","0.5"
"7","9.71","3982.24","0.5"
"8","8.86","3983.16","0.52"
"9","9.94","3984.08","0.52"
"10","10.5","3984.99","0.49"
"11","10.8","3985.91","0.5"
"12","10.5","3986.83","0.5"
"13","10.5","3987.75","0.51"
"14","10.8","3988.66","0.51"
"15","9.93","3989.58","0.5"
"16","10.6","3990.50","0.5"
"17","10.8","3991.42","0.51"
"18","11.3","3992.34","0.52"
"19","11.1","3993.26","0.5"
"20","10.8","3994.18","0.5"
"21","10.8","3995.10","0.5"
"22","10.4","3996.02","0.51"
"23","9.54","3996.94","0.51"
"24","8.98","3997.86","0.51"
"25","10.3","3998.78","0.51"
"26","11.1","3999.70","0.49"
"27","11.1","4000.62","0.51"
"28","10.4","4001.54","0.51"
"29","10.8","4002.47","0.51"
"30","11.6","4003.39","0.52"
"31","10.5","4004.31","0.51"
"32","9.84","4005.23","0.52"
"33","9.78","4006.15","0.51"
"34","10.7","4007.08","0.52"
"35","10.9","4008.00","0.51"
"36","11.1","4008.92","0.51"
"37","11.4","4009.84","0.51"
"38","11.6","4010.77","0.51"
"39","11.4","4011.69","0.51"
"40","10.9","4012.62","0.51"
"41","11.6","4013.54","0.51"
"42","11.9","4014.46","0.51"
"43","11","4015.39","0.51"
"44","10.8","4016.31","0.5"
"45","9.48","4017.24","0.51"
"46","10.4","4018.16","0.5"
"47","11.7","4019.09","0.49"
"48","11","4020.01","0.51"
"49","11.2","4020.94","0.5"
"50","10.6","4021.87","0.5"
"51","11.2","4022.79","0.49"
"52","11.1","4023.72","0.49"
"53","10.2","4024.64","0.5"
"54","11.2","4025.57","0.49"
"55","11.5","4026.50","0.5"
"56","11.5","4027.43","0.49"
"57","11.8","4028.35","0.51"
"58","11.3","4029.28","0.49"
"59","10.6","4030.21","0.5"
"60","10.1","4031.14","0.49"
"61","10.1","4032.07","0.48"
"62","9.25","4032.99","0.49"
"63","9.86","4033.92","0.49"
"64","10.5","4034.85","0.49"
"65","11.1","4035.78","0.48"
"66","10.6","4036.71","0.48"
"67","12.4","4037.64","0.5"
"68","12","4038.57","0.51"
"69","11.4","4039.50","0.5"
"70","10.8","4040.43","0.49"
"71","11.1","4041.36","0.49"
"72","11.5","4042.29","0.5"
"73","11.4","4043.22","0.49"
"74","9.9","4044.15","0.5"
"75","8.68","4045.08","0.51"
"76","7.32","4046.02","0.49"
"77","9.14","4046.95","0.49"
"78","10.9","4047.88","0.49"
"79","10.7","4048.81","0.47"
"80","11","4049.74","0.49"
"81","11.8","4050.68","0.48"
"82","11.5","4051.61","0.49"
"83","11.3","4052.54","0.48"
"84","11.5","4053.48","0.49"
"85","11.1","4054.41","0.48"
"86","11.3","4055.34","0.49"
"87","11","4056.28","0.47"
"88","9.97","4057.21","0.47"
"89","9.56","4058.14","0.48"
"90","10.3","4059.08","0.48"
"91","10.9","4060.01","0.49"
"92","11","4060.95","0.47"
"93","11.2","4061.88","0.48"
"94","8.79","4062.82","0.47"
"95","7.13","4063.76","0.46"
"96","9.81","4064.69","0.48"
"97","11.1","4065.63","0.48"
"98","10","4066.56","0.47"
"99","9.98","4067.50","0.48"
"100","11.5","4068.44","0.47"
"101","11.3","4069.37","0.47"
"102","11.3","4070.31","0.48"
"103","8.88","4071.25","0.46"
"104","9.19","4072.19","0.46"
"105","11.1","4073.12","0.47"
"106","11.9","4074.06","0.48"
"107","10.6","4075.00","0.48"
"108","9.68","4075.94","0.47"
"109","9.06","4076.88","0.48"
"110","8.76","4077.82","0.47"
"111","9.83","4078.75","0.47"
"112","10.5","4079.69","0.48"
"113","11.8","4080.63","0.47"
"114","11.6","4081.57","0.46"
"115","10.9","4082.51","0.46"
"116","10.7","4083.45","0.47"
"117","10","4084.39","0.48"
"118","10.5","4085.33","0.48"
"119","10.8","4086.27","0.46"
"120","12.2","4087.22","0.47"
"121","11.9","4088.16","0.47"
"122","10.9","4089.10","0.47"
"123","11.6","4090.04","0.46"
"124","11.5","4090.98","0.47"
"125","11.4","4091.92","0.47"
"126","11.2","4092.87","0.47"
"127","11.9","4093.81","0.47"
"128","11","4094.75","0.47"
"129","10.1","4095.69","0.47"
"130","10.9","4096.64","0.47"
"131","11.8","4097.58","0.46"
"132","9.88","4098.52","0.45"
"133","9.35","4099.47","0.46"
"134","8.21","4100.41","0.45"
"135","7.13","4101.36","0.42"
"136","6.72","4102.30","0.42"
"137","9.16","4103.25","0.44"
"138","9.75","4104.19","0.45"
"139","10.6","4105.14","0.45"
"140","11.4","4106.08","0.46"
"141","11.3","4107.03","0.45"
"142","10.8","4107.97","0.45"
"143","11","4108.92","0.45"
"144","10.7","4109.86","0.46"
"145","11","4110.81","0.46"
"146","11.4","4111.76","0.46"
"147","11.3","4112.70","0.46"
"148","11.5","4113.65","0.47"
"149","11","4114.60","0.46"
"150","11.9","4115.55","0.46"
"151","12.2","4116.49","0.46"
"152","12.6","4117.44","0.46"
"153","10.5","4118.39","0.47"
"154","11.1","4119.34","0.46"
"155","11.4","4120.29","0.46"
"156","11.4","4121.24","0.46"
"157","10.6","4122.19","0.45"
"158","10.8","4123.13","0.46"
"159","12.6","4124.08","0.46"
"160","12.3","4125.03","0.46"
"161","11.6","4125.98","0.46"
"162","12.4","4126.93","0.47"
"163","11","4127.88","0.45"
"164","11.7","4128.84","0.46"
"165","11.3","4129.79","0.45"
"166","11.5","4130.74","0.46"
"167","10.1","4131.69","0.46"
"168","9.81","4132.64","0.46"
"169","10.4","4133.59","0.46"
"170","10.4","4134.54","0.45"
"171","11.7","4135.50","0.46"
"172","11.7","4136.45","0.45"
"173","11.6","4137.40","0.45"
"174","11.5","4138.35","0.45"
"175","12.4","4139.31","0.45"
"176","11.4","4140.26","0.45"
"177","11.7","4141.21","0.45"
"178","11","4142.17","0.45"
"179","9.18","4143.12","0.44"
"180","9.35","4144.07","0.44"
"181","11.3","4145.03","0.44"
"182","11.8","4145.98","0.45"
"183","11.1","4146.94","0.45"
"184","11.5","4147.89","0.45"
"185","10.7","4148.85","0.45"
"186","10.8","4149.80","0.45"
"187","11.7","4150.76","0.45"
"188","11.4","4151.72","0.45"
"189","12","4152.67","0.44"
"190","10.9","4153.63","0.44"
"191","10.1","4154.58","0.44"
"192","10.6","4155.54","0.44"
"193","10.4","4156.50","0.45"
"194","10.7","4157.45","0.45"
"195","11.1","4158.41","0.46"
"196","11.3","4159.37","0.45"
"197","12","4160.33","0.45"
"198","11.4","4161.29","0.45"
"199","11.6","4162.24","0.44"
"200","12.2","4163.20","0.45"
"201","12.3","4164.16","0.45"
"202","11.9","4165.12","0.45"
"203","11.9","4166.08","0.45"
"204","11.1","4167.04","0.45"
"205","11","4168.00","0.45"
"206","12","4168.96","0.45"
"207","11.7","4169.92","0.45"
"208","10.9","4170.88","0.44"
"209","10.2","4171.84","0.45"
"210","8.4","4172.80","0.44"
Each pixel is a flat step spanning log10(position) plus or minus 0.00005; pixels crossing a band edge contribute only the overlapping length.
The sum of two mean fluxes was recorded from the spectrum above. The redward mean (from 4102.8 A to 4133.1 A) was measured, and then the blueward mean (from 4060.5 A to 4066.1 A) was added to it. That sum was 21.0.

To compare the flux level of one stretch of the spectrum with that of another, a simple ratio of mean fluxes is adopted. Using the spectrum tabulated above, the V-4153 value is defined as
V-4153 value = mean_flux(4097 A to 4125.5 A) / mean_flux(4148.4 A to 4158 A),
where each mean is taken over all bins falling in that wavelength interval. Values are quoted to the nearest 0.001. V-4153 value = 0.980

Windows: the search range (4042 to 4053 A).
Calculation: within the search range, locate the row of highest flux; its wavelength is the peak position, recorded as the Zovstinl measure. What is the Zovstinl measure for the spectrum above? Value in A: 4050.68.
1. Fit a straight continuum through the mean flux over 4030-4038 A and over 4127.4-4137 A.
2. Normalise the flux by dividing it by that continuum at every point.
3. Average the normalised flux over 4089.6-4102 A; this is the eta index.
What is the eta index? 0.97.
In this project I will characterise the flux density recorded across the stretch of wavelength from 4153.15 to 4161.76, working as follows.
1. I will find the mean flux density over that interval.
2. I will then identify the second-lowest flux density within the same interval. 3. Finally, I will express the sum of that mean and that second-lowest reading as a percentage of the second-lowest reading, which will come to 205.2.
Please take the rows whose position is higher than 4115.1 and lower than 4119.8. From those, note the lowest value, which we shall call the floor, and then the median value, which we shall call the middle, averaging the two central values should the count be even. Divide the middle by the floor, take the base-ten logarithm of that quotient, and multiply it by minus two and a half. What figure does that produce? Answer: -0.136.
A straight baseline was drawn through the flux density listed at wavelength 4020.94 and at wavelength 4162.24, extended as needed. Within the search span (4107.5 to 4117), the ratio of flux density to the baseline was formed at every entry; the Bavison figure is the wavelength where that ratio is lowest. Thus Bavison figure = 4109.86 A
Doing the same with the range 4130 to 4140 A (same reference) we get 4132.64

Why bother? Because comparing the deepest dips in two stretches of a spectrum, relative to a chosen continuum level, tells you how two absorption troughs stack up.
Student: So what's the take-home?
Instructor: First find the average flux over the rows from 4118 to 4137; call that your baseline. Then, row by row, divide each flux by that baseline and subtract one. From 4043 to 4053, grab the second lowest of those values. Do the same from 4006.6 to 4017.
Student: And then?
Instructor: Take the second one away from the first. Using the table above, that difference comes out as -0.19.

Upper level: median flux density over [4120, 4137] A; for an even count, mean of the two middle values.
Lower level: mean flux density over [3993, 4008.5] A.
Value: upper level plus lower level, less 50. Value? -28.1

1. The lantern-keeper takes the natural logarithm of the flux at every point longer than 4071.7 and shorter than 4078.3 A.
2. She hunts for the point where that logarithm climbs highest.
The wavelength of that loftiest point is 4074.06 A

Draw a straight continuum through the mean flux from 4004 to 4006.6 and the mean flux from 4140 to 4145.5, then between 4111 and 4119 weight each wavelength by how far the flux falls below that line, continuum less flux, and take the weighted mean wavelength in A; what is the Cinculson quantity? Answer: 4115.2 A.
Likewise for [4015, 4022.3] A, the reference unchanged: 4019.0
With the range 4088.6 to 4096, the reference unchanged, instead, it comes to 4091.8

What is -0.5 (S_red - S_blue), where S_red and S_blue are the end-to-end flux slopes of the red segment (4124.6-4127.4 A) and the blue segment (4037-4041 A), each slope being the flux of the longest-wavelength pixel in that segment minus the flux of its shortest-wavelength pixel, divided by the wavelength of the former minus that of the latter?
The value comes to -0.31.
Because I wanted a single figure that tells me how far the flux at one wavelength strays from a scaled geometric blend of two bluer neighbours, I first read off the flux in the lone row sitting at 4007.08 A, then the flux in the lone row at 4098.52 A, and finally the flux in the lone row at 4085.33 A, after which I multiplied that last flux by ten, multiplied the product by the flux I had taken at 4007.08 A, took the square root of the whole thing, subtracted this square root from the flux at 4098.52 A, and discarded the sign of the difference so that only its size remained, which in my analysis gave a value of 23.6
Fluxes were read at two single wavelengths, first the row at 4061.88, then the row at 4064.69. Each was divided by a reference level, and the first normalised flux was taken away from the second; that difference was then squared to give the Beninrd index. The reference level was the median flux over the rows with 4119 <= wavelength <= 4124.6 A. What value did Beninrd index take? 0.015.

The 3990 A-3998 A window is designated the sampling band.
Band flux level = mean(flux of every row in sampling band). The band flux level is 10.5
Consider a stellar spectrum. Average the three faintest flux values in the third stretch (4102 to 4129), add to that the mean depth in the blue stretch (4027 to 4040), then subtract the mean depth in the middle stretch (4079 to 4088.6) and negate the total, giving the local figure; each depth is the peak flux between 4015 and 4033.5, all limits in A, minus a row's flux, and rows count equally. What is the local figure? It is -8.7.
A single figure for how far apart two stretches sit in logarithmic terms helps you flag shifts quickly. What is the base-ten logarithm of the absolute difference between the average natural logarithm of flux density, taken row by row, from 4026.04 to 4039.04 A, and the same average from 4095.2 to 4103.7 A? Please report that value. -0.75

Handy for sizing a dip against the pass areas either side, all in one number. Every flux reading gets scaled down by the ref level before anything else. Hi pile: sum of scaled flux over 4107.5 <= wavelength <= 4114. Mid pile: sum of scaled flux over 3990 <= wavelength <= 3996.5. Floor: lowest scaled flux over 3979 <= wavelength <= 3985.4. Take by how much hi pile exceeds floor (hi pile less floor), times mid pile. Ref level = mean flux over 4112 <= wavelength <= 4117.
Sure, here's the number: 38.9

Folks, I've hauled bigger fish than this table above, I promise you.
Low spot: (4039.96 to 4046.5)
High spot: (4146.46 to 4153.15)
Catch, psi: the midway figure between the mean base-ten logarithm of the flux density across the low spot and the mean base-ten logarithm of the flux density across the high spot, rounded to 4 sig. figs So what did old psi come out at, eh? 1.026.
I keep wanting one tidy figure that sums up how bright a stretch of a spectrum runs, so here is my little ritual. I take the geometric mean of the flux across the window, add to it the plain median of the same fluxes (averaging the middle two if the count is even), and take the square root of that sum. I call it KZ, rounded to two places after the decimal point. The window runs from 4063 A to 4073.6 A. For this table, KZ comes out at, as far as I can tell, 4.48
